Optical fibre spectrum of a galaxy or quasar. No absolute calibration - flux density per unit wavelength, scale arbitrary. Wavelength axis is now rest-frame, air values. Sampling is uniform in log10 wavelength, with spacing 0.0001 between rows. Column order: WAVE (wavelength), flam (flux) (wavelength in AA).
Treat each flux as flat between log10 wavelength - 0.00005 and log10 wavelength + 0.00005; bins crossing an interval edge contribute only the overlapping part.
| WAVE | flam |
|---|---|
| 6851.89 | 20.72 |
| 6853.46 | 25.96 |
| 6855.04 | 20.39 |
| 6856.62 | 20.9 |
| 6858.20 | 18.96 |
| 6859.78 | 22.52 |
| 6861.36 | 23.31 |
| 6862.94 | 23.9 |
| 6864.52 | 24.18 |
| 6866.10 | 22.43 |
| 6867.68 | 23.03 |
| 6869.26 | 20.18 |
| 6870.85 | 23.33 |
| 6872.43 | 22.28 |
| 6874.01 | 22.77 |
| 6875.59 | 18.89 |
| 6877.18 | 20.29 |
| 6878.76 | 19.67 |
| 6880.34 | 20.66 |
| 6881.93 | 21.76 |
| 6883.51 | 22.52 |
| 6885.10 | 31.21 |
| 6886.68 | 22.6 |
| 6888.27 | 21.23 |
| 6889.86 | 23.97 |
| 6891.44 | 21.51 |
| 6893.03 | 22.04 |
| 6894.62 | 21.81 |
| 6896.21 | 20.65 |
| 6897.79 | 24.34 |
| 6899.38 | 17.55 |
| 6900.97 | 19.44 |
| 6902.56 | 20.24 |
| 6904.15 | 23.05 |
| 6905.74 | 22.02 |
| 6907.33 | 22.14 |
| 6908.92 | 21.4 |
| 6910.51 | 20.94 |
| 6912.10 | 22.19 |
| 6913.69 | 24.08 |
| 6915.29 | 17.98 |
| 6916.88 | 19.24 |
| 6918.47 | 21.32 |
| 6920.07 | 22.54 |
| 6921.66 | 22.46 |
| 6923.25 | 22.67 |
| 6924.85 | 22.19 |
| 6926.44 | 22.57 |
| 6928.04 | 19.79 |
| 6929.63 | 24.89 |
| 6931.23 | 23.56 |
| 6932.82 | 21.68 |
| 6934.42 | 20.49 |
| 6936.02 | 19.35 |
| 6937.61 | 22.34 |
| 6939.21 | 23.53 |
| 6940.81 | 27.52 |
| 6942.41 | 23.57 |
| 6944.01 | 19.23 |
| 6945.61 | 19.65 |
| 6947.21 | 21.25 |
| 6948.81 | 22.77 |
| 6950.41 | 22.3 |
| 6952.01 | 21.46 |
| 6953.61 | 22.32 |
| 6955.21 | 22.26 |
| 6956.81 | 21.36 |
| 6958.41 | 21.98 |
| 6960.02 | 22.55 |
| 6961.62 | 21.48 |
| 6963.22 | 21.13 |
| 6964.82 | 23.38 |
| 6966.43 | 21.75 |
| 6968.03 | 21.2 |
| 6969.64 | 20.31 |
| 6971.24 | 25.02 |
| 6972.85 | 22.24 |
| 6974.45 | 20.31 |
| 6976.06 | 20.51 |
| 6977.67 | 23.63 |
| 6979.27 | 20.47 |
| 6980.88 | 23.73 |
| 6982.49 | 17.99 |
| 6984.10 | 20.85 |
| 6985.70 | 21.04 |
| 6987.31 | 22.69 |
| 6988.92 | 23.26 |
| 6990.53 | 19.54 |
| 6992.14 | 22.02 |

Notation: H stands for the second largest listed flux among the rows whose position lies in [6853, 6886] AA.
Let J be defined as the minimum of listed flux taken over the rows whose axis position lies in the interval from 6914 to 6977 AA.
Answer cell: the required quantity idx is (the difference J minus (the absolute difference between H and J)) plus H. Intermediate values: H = 25.96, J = 17.98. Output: 36.0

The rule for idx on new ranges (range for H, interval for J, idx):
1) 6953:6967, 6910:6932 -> 36.0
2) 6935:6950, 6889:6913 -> 35.1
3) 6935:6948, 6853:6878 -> 37.8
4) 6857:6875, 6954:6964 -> 42.3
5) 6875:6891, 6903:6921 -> 36.0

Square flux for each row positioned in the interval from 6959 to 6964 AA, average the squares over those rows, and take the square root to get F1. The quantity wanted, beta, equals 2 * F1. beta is 43.5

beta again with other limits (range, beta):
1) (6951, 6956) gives 44.0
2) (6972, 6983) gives 42.7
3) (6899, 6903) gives 38.2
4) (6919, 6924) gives 45.1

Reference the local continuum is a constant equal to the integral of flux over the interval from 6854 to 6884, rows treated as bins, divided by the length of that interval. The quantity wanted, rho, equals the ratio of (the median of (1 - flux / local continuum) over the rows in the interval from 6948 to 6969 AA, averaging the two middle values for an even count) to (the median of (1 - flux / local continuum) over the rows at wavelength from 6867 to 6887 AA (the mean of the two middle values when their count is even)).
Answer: 0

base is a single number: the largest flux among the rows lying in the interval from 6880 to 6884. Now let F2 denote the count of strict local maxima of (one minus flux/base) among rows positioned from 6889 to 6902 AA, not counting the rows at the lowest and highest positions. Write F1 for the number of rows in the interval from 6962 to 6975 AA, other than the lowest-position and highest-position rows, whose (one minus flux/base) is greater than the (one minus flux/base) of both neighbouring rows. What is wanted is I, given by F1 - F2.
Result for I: -2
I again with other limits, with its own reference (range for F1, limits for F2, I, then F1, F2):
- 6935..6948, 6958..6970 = 0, 1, 1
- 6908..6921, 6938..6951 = 1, 2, 1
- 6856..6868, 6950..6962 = 0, 2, 2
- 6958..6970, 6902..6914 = -1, 1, 2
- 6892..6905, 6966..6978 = 0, 2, 2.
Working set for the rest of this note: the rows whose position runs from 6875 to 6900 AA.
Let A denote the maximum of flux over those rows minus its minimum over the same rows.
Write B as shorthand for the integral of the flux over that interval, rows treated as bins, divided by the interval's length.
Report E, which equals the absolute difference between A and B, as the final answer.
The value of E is 8.3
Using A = 13.7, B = 21.97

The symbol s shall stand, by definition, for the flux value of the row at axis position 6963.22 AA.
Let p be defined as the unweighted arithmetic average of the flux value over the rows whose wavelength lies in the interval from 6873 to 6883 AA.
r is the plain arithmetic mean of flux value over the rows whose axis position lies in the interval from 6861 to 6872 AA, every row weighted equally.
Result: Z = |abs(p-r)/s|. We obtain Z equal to 0.11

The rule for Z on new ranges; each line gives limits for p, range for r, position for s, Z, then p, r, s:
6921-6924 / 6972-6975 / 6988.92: 0.06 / 22.6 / 21.3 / 23.26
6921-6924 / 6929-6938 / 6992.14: 0.02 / 22.6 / 22.1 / 22.02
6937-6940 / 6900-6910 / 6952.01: 0.07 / 22.9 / 21.4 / 21.46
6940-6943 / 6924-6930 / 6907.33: 0.14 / 25.5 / 22.4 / 22.14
